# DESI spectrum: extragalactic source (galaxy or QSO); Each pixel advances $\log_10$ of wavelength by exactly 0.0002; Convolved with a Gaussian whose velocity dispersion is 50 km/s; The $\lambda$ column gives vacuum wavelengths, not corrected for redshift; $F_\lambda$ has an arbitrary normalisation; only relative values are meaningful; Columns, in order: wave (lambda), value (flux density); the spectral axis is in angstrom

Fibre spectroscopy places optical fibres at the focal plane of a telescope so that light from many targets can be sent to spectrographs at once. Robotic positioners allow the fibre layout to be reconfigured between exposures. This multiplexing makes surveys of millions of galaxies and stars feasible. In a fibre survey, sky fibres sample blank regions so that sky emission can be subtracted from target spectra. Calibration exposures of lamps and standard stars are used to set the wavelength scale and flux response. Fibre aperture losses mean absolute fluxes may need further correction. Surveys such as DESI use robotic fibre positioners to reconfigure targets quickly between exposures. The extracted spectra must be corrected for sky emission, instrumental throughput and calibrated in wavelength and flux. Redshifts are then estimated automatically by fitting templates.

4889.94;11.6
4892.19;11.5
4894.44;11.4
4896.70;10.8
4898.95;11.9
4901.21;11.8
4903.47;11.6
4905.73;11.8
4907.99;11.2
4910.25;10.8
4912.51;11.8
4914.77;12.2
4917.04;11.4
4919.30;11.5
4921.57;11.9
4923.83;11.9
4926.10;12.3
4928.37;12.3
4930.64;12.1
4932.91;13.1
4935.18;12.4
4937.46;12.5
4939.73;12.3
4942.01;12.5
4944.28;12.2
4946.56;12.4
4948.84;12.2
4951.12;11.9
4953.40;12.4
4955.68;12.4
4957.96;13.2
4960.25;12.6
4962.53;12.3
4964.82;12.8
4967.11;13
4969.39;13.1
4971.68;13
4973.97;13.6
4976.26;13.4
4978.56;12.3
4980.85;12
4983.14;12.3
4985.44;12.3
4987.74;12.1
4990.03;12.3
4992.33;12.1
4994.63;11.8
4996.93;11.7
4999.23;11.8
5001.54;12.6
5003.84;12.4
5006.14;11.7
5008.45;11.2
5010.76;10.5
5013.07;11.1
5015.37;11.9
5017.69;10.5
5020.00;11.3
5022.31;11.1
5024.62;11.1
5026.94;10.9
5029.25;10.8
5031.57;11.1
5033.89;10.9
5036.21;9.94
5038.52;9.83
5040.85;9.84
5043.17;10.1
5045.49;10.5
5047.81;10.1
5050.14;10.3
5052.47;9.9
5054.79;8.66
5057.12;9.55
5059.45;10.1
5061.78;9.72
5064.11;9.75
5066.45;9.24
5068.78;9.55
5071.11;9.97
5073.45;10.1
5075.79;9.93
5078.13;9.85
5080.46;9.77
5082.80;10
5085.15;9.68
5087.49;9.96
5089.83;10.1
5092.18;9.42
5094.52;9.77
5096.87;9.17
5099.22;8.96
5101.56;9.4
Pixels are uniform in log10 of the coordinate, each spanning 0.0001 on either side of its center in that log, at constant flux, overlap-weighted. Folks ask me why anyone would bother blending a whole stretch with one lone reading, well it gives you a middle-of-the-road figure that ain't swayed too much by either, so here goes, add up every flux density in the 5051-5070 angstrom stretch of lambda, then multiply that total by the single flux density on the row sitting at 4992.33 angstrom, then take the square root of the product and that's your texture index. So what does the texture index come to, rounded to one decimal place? 30.4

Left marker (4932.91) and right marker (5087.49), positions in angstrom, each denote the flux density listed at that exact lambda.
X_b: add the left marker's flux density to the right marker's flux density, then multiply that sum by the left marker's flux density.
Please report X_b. 302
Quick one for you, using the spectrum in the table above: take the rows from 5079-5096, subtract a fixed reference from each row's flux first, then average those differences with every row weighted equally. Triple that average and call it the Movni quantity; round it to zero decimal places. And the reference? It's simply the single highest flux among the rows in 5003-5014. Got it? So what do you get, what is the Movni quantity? -8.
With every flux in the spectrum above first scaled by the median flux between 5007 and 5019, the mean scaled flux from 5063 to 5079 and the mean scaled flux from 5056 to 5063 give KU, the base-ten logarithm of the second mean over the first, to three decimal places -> 0.001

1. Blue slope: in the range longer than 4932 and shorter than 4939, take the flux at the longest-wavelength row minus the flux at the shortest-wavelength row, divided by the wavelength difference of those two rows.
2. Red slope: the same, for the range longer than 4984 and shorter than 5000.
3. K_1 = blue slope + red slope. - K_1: -0.17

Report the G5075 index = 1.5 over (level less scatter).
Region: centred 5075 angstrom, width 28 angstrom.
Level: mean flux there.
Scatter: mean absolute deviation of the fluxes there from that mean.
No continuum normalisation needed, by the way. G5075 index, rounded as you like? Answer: 0.156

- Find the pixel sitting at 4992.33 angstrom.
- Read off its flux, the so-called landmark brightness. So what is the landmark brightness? 12.1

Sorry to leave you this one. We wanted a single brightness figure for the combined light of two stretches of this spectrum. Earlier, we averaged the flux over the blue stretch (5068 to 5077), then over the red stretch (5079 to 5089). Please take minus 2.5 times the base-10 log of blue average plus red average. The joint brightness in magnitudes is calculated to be -3.24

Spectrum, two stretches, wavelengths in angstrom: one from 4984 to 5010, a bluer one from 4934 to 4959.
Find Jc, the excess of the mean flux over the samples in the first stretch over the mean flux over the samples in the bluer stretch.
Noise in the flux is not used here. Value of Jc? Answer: -0.4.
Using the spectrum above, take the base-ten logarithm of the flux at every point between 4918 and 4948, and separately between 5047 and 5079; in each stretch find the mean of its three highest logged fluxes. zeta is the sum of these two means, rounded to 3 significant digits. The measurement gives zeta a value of 2.11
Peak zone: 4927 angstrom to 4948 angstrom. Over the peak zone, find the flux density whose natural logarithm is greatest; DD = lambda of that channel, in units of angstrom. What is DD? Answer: 4932.91 angstrom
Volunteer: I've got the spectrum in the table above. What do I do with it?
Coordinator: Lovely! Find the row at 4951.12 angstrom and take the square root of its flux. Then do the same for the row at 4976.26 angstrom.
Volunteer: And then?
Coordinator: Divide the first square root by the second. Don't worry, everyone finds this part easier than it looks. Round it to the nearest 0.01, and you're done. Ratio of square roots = 0.94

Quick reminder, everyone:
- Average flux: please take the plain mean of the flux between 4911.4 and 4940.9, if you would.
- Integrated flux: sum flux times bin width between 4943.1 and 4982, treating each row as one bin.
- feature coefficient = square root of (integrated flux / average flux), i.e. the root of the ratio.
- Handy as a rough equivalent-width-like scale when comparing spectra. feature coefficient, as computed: 6.4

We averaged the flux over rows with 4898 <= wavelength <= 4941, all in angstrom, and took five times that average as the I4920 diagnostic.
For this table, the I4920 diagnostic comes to 59.7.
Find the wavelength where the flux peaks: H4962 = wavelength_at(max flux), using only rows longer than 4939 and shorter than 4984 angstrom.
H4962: 4973.97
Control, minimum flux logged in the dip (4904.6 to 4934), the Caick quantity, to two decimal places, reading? 10.80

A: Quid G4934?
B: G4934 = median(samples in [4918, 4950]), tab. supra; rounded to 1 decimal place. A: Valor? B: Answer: 12.3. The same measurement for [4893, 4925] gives 11.7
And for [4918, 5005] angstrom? 12.3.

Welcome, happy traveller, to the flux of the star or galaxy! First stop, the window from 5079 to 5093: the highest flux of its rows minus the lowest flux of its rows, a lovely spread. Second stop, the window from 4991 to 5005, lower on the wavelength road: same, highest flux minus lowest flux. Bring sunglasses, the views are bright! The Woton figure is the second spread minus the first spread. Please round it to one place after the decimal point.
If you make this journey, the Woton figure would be 0.2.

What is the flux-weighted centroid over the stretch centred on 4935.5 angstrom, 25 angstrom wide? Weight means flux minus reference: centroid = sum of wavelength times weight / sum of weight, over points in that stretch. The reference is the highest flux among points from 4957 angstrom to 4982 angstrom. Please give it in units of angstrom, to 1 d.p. 4934.8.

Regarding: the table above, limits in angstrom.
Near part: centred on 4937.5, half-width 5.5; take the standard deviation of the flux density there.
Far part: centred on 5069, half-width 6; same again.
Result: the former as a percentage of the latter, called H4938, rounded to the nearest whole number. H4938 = 92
